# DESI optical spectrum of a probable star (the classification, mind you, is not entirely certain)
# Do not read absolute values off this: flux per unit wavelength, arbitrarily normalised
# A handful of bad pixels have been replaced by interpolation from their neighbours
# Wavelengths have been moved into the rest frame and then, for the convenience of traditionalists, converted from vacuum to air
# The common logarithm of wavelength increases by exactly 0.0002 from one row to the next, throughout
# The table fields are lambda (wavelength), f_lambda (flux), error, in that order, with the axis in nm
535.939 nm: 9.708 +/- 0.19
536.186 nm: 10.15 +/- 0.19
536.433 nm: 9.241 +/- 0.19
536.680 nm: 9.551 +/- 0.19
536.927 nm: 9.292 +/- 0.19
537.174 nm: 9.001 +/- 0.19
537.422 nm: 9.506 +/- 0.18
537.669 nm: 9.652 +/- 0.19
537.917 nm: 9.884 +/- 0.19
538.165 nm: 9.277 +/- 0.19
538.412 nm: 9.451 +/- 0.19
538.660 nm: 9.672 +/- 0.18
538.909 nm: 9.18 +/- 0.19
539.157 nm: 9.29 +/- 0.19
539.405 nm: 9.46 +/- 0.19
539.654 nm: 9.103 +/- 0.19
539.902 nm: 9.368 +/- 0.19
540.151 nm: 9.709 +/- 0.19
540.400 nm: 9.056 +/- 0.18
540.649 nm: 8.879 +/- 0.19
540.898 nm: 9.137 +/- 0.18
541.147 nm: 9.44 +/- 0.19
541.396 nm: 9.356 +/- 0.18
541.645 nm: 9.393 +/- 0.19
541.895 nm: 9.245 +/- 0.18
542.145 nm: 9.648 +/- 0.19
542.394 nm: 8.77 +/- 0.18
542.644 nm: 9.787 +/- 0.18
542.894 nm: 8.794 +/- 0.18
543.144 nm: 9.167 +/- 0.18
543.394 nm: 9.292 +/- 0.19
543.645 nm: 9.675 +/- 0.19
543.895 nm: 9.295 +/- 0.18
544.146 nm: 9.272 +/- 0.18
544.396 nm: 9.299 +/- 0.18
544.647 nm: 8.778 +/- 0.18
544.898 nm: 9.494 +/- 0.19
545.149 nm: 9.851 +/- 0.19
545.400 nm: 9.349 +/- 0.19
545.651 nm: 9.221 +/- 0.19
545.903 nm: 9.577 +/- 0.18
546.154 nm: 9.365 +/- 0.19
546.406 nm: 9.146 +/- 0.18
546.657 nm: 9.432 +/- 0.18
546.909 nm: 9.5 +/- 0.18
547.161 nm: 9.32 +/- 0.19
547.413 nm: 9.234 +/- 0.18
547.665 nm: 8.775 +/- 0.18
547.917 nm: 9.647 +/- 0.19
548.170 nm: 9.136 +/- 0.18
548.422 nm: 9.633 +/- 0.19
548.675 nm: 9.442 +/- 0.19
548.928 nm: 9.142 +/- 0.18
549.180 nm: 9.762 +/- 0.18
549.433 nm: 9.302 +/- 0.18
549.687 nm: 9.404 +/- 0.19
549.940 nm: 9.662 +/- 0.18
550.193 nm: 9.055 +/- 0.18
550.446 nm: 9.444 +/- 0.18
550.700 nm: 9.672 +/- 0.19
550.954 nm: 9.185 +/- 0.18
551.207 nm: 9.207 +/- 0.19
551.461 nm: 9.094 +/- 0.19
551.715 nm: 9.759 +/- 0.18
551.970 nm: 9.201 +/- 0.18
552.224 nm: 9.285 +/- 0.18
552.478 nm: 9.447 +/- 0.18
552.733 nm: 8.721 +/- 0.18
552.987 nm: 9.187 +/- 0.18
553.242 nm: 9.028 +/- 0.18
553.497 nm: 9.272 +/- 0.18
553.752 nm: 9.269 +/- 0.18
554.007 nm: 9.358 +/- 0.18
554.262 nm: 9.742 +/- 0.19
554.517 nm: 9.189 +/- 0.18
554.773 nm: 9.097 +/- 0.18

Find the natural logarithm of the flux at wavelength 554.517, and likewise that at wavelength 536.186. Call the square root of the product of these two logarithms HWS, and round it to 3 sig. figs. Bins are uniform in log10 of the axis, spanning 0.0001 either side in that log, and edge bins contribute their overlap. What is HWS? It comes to 2.27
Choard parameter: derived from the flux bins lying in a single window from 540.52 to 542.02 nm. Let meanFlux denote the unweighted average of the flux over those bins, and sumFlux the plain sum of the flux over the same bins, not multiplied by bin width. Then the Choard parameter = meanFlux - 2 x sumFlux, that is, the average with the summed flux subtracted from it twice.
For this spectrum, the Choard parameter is -102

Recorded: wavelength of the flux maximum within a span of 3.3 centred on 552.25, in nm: 551.715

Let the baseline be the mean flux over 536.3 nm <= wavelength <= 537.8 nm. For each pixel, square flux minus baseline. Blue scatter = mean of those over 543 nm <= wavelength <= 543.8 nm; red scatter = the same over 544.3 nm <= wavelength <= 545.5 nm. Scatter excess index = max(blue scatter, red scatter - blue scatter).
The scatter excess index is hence 0.074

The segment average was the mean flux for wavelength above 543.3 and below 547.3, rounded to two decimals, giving 9.37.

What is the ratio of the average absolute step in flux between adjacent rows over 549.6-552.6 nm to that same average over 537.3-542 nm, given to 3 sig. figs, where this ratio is 1.22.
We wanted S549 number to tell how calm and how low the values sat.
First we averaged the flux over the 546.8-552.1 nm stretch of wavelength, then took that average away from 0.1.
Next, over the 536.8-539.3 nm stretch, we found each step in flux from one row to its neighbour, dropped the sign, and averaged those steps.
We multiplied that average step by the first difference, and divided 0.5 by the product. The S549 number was -0.175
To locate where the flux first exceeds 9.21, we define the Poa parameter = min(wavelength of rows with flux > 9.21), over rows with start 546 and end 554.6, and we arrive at 546.154 nm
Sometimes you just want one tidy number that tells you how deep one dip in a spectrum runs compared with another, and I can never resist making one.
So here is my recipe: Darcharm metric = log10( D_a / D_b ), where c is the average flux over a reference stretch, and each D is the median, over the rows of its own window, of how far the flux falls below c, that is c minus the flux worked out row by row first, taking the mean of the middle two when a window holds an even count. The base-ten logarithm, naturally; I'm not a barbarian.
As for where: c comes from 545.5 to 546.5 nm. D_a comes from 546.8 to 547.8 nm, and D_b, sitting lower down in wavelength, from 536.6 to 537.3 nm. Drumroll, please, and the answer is 0.15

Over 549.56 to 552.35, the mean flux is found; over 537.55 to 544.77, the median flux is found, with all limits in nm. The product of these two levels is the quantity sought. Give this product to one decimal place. 87.0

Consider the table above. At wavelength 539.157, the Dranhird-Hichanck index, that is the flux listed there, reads 9.29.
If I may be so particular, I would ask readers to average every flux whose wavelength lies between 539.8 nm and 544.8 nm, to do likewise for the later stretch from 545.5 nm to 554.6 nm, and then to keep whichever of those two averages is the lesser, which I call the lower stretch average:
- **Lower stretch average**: 9.27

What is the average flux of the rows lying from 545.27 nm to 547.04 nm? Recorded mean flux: 9.37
